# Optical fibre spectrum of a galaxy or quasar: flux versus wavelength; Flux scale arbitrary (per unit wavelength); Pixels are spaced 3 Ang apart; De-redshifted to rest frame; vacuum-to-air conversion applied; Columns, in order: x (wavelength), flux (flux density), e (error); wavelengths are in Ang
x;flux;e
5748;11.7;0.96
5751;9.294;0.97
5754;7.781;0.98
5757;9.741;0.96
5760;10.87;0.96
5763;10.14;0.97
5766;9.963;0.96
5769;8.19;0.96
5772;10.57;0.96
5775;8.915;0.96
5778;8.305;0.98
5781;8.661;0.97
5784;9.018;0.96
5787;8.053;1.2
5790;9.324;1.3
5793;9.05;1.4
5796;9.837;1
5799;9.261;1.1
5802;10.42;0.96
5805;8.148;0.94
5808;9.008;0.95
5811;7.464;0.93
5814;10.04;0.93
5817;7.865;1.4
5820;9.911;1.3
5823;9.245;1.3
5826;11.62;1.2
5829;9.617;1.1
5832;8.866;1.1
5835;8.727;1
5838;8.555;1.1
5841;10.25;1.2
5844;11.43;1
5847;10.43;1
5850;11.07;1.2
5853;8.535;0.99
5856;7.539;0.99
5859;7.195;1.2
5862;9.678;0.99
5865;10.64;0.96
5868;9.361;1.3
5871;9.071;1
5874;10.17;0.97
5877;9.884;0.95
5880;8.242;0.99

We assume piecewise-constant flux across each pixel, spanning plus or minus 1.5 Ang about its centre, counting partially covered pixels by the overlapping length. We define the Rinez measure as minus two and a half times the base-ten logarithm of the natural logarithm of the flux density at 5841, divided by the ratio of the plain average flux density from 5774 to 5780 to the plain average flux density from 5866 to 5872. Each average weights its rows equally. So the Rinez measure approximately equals -1.0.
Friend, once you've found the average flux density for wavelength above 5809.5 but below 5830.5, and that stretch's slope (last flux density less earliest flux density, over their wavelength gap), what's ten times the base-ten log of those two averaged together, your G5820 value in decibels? 6.77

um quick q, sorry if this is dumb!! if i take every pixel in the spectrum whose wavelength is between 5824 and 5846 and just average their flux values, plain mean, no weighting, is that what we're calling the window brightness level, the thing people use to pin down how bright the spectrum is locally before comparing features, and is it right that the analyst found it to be 9.87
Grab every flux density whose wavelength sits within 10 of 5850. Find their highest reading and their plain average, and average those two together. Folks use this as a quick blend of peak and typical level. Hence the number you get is 10.5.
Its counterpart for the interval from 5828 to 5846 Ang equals 10.5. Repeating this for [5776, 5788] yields 8.8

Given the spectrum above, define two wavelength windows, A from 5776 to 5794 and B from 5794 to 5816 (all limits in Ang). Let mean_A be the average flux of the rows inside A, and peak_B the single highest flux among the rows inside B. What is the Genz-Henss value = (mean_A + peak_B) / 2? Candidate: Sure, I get 9.6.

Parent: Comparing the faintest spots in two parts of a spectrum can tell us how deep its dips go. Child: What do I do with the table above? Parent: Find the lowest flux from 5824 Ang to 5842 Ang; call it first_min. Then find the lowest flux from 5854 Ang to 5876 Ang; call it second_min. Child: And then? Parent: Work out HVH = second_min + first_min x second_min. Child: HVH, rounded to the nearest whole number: 69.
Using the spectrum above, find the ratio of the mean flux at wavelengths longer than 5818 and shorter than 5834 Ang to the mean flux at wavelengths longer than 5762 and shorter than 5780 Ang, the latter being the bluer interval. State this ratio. 1.05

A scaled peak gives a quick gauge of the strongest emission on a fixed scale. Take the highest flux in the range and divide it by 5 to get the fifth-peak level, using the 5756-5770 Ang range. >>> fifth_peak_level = 2.17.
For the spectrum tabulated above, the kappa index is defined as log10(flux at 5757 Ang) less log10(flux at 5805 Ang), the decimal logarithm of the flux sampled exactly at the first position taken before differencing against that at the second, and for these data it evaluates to 0.078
